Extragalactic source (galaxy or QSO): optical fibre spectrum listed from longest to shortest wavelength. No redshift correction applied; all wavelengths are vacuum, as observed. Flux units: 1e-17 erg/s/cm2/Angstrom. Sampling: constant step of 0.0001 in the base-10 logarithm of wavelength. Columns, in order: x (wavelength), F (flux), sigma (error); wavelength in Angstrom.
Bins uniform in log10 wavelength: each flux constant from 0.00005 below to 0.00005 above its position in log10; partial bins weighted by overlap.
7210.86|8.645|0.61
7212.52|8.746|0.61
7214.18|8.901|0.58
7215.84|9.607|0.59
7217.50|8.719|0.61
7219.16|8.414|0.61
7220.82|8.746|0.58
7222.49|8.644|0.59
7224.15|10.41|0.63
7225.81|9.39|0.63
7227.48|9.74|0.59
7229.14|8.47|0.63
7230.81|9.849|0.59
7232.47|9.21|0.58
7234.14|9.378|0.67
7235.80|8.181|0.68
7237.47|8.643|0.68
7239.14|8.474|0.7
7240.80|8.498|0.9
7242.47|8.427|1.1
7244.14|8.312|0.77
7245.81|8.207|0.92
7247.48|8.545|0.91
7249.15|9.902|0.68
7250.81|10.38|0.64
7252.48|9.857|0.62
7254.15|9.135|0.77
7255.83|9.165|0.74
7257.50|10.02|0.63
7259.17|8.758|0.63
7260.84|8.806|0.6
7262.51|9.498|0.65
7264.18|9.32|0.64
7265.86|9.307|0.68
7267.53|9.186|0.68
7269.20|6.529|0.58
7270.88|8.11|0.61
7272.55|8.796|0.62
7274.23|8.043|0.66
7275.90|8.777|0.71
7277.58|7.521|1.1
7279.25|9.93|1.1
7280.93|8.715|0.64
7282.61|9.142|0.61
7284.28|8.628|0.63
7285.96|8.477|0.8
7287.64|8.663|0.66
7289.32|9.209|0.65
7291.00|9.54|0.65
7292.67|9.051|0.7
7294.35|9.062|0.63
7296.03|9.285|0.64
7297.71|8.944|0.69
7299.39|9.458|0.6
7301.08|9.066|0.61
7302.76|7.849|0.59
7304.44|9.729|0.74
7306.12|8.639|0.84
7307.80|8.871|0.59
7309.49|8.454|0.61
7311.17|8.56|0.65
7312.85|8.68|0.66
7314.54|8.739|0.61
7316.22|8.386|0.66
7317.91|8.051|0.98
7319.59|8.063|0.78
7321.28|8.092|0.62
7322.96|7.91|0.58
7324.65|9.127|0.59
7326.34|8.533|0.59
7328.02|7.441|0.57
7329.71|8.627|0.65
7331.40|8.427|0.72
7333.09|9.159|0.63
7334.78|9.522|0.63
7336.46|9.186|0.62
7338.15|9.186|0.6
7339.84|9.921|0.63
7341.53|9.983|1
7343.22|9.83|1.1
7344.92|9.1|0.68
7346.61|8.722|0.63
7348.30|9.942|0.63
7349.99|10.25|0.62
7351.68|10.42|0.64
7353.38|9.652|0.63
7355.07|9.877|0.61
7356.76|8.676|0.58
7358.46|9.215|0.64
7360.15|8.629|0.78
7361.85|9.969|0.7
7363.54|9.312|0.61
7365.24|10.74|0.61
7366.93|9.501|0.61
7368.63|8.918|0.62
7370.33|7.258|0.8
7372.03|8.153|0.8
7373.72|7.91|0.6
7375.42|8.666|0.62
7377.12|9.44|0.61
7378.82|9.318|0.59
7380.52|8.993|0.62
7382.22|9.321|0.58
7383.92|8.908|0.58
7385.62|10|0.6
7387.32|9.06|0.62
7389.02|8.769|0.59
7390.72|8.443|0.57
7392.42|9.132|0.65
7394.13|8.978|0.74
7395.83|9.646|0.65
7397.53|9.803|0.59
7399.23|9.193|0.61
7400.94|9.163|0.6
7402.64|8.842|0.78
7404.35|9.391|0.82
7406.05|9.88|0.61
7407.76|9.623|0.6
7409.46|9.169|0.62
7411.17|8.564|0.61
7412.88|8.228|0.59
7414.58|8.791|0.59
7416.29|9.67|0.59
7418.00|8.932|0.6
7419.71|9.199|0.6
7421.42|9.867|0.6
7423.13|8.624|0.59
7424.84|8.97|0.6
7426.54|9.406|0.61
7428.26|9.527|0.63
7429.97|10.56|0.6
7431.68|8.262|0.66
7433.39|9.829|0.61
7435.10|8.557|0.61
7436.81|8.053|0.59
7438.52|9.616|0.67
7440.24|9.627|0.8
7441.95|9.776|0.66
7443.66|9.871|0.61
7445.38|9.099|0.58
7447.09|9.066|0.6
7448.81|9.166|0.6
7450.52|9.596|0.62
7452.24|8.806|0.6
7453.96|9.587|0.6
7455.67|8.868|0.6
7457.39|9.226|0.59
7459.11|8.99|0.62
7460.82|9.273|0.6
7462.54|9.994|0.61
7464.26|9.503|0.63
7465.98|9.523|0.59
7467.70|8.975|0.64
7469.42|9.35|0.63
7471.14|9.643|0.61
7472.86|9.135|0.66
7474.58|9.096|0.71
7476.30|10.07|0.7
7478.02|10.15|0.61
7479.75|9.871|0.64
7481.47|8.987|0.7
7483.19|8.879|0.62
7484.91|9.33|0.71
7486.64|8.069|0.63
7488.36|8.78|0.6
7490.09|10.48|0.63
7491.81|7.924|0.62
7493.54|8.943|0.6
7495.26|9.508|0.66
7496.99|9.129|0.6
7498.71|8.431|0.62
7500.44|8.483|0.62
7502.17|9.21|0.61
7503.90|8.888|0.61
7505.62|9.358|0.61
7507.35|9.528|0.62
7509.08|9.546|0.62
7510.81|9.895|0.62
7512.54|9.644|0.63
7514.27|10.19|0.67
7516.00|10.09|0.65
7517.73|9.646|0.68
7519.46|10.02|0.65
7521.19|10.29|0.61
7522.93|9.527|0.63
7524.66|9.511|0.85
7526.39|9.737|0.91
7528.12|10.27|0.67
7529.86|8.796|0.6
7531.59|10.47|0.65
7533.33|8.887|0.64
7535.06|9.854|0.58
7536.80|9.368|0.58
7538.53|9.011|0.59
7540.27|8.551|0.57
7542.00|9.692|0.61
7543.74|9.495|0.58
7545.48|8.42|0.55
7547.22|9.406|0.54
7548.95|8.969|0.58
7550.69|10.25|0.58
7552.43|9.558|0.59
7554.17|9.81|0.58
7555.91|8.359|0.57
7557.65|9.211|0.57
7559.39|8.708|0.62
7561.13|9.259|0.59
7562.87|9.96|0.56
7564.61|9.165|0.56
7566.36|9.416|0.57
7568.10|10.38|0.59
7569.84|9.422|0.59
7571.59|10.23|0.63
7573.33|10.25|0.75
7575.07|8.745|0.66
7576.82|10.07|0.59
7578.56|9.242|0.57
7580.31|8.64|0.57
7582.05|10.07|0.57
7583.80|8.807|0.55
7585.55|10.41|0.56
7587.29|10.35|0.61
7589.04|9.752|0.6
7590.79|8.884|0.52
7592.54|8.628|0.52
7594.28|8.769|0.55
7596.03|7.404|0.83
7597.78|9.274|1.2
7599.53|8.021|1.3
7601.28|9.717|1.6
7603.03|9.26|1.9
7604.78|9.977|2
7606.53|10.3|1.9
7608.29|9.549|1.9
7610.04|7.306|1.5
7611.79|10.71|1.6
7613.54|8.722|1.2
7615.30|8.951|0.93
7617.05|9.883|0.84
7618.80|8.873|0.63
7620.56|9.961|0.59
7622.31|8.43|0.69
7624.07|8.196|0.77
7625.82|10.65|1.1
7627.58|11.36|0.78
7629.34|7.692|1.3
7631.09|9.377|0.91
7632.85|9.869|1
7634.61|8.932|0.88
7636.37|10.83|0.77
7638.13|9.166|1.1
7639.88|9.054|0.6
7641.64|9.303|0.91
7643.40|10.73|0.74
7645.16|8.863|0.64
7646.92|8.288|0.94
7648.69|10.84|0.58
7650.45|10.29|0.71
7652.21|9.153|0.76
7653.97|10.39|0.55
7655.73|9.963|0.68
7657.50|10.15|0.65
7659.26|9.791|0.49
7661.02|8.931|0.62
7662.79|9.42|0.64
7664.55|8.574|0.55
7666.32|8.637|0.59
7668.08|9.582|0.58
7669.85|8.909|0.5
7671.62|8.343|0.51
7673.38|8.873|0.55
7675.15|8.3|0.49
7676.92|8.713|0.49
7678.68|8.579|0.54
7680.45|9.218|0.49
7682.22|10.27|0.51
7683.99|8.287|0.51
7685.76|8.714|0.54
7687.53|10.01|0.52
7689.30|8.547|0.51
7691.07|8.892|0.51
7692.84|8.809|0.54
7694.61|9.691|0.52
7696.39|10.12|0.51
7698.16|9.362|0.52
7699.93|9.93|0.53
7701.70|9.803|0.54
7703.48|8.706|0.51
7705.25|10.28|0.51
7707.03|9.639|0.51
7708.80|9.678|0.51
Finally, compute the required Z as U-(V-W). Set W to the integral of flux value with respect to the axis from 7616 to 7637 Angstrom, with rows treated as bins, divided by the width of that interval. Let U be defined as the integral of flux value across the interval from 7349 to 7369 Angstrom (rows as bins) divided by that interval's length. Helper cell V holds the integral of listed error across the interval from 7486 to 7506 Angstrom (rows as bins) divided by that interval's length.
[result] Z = 18.5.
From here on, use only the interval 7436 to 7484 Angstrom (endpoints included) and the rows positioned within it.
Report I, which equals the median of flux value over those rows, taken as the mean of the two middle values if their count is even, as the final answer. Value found 9.31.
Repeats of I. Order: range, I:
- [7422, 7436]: 9.19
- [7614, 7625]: 8.91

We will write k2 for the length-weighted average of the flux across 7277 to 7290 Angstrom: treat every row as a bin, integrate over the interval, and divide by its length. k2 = 8.8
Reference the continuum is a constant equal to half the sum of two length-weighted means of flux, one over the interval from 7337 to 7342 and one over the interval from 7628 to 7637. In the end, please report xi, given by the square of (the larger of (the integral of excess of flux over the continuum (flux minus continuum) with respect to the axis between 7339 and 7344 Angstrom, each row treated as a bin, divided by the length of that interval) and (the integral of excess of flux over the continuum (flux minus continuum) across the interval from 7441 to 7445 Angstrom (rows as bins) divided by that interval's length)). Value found 0.15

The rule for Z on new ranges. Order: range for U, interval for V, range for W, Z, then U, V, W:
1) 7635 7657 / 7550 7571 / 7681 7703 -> 18.5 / 9.7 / 0.58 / 9.35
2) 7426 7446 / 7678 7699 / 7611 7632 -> 18.2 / 9.3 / 0.52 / 9.40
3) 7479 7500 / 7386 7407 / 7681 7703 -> 17.7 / 9.0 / 0.65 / 9.35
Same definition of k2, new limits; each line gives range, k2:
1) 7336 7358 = 9.6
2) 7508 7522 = 9.9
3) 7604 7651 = 9.5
